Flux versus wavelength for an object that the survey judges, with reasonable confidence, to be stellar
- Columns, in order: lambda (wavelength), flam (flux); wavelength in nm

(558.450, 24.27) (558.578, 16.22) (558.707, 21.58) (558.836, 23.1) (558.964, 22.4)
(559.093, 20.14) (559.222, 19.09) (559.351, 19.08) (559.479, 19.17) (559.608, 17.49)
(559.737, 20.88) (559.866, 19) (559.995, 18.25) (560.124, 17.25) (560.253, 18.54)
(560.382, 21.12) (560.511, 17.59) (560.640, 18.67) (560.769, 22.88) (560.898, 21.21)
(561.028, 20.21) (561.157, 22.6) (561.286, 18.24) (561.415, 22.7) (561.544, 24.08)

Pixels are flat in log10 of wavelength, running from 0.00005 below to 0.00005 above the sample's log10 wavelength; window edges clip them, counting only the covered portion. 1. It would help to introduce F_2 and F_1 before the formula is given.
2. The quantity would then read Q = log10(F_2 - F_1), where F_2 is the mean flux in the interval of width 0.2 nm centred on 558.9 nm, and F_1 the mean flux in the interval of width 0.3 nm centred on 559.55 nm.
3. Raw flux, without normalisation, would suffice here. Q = 0.6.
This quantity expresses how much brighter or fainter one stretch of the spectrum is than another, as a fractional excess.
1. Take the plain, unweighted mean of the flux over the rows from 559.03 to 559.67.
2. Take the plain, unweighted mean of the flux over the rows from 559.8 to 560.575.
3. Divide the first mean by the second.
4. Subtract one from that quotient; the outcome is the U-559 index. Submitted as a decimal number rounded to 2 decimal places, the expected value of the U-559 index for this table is 0.02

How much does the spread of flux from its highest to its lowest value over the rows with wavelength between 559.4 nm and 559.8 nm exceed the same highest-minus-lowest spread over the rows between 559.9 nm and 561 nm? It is -2.2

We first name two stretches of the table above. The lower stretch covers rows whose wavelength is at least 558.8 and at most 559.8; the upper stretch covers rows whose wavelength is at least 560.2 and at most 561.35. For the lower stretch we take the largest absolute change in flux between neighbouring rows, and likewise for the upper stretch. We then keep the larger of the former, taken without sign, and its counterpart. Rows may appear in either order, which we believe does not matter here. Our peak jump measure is 4.36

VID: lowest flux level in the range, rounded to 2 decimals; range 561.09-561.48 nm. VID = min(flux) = 18.24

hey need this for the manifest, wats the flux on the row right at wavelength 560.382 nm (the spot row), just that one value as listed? 21.12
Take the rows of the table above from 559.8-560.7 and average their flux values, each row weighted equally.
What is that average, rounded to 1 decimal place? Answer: 18.6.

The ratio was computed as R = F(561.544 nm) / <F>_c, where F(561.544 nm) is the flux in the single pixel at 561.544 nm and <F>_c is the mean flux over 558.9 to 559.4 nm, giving 1.19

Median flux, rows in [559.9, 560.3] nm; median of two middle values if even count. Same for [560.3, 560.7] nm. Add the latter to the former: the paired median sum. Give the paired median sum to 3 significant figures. 36.9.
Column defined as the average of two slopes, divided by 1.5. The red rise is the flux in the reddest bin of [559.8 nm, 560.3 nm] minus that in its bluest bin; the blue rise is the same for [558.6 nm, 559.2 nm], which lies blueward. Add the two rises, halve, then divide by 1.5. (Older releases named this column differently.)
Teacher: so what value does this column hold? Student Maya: -0.6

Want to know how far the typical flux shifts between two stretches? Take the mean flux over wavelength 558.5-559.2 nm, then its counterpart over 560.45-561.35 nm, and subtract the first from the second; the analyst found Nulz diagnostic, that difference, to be -0.5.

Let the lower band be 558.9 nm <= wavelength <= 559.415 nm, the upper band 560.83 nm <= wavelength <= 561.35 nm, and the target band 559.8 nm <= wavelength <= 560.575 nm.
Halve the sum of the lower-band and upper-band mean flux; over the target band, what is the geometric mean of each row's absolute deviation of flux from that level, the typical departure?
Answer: 1.81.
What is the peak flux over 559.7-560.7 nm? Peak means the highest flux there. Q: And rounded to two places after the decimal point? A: 21.12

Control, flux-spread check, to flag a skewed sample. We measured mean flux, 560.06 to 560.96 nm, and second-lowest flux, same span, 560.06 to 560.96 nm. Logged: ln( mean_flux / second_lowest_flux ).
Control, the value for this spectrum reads 0.11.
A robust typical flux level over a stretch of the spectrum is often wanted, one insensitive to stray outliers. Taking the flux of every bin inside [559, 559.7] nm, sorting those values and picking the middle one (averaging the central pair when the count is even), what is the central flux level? 19.1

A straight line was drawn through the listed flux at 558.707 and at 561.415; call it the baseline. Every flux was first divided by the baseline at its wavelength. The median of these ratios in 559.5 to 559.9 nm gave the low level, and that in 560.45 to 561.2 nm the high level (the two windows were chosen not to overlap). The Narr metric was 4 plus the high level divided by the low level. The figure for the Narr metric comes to 5.07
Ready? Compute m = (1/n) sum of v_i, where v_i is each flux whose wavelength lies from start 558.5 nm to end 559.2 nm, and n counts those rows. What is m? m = 20.7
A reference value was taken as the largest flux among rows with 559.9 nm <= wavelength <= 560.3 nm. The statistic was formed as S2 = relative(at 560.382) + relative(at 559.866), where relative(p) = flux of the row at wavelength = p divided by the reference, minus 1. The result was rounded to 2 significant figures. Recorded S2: 0.16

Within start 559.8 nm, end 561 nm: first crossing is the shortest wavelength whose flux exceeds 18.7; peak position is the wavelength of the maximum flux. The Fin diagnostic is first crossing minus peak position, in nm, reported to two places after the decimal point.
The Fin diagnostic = -0.90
